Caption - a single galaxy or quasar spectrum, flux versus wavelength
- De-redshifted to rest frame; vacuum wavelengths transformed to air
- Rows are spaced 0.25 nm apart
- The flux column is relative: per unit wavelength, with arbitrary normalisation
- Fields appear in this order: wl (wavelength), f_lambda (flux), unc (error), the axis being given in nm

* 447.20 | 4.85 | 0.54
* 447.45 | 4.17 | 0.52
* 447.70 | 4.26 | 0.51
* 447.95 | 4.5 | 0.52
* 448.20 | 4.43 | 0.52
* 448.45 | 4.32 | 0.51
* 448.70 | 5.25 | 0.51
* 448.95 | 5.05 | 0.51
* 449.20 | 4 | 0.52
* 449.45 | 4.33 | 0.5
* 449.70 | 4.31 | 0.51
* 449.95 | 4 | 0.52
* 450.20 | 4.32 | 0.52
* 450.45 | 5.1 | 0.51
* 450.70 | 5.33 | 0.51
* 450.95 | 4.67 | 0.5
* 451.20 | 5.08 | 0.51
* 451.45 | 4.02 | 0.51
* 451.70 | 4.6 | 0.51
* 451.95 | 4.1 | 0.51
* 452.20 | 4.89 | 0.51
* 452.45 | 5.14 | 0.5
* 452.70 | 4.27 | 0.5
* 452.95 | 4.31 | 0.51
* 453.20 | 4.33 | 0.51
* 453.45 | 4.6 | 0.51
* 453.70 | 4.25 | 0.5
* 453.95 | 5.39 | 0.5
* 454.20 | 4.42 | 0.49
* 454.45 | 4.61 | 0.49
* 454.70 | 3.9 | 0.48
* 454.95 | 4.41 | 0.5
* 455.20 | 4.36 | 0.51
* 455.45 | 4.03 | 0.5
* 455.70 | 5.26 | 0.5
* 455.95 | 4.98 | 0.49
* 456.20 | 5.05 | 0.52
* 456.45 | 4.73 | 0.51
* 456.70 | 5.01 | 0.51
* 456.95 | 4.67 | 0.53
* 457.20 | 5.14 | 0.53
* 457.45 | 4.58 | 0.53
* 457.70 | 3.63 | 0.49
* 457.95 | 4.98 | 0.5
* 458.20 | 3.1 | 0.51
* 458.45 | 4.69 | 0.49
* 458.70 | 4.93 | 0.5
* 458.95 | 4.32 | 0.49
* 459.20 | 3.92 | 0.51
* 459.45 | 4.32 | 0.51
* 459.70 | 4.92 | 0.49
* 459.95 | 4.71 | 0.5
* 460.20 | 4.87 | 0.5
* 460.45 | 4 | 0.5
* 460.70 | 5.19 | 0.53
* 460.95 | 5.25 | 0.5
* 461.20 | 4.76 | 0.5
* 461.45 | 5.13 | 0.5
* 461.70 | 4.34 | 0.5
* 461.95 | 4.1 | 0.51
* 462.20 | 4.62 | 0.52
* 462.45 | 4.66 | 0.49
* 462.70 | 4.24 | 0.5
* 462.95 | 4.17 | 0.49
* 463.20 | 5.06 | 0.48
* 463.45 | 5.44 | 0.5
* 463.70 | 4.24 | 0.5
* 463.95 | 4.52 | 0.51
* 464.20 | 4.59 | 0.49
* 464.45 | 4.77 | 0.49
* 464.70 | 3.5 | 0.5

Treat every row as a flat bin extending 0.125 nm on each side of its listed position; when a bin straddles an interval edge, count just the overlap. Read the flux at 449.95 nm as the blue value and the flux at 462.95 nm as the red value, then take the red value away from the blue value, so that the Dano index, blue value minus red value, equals -0.17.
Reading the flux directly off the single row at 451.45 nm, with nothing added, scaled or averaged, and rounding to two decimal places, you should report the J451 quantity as 4.02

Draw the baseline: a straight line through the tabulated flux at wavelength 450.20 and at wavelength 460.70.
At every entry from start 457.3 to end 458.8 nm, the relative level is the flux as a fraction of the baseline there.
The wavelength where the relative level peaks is 457.95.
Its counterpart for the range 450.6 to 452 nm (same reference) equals 450.70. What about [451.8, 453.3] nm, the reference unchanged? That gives 452.45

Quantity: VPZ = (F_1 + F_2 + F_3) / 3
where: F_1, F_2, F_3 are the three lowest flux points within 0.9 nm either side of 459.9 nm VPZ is 4.08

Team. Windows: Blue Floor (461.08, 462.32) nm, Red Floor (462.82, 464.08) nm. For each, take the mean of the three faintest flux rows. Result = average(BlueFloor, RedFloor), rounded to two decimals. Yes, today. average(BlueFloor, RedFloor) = 4.33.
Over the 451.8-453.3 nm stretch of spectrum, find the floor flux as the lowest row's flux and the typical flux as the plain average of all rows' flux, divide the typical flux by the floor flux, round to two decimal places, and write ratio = 1.10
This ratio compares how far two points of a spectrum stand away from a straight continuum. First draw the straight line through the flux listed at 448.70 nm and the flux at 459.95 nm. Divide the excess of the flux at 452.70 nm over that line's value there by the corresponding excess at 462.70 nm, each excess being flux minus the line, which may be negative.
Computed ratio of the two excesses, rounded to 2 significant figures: 2.3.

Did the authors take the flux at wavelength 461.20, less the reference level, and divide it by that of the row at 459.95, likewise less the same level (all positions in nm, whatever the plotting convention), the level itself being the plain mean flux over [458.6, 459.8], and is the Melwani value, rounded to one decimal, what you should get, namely 1.2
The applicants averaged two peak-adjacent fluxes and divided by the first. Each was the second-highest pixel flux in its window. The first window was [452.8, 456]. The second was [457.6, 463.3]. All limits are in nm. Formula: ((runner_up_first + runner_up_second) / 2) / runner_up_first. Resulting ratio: 0.99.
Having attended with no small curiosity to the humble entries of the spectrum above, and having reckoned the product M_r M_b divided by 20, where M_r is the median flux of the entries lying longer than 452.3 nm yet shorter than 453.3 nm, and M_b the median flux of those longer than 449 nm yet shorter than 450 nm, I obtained 0.90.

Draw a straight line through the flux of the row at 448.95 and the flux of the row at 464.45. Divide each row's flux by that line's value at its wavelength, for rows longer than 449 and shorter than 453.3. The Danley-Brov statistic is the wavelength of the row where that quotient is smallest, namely 449.20 nm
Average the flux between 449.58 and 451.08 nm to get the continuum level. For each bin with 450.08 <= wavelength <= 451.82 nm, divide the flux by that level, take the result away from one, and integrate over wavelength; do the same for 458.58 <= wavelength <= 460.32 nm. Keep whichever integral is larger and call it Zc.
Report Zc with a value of 0.02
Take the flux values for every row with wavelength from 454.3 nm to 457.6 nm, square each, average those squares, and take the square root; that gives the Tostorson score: 4.69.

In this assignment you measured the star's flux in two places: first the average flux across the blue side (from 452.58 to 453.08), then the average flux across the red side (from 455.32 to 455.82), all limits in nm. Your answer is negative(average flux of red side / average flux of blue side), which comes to -1.08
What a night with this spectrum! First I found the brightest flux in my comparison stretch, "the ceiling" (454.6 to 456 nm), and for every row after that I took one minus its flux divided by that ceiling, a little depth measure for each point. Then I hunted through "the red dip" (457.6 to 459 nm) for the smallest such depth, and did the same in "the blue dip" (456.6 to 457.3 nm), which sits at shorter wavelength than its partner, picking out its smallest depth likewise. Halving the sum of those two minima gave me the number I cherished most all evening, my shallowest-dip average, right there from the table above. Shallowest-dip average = 0.038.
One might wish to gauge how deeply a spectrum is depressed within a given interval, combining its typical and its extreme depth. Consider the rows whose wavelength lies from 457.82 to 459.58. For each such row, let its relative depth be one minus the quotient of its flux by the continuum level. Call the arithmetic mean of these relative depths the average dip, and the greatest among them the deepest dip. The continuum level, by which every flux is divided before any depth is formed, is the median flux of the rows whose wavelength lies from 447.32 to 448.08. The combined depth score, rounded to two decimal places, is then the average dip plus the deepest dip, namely 0.26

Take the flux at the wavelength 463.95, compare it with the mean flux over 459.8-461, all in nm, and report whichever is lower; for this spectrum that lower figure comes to 4.52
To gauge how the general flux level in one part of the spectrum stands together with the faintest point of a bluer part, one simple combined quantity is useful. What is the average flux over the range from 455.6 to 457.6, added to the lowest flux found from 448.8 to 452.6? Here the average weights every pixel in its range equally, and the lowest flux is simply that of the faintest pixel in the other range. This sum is 8.9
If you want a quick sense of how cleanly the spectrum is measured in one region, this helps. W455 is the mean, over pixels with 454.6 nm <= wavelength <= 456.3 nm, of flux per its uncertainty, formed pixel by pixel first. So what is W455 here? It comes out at 9.14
